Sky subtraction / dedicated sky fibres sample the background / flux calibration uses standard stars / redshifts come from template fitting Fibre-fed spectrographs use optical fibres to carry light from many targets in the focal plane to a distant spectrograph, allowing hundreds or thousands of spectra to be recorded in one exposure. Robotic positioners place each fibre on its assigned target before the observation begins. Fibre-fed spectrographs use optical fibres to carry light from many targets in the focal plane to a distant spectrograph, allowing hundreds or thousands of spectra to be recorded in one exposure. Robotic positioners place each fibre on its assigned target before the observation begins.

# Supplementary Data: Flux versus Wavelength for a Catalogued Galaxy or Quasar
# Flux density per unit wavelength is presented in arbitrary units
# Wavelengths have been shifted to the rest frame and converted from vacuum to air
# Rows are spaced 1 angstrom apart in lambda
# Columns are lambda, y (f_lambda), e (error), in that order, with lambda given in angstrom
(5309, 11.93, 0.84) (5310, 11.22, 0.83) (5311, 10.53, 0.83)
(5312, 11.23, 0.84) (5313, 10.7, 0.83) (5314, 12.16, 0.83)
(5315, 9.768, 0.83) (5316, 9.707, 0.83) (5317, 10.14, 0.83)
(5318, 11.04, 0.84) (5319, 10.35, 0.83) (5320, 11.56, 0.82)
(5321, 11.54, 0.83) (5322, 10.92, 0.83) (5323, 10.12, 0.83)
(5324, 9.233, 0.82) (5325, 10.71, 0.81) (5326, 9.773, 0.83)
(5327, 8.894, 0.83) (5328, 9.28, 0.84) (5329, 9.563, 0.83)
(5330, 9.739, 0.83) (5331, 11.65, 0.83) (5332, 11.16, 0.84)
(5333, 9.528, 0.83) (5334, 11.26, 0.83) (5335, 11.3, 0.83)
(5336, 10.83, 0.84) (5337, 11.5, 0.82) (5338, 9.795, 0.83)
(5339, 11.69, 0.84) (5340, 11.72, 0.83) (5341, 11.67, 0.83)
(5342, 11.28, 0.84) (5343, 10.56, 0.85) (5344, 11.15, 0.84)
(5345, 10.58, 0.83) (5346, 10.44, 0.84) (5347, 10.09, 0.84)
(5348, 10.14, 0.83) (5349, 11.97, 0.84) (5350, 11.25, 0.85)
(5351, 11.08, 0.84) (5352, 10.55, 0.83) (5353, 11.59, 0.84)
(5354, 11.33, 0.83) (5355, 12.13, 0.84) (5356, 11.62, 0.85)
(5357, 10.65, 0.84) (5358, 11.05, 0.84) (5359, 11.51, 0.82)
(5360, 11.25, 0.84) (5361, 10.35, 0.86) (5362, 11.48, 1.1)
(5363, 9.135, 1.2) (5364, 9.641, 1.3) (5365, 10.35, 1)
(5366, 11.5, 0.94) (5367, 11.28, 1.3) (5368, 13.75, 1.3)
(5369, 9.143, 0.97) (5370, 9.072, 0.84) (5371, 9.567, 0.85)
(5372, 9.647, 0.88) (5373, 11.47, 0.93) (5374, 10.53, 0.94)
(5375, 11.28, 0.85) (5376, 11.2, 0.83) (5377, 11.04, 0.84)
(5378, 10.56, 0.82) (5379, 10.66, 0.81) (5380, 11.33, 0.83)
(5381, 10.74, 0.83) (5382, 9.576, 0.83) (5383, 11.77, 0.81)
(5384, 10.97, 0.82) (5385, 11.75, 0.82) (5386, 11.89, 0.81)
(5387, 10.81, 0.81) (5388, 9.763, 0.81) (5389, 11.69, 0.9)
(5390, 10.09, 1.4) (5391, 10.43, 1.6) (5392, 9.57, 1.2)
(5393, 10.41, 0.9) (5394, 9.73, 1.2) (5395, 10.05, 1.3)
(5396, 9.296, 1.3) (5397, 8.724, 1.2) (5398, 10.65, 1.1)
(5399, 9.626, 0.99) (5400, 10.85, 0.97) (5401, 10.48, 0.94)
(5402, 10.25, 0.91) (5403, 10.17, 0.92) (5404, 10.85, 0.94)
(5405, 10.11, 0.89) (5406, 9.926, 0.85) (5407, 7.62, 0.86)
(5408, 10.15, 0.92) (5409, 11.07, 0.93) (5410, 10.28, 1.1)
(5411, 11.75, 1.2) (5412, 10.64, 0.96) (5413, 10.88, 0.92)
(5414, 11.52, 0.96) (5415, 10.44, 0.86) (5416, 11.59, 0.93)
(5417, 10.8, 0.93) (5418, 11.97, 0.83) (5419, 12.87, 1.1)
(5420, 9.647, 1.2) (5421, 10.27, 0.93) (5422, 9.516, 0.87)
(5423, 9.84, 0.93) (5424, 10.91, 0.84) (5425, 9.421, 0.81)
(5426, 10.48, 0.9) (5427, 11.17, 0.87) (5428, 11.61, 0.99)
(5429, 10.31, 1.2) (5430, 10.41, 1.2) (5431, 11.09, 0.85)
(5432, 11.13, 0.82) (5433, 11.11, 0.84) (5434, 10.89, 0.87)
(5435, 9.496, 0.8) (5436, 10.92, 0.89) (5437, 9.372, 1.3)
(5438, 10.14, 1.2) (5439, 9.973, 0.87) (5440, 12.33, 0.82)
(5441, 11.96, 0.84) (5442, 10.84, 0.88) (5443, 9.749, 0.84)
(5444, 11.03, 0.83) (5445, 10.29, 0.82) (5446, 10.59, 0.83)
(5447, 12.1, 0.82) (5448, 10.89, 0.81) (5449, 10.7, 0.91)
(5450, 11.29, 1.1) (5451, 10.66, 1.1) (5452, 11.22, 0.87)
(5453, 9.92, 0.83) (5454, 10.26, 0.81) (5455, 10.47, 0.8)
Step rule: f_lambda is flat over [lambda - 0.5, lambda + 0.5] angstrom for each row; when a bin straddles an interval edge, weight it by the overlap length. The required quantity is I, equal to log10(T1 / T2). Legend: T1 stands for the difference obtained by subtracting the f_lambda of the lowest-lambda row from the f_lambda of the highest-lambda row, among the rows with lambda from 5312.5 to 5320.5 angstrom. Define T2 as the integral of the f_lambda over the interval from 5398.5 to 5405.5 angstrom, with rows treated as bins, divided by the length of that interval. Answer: -1.08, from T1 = 0.86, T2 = 10.3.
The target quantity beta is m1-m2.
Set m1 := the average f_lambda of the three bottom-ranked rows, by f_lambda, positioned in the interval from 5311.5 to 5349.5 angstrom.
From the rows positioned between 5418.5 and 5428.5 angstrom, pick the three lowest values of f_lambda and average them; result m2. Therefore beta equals -0.4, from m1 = 9.1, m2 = 9.5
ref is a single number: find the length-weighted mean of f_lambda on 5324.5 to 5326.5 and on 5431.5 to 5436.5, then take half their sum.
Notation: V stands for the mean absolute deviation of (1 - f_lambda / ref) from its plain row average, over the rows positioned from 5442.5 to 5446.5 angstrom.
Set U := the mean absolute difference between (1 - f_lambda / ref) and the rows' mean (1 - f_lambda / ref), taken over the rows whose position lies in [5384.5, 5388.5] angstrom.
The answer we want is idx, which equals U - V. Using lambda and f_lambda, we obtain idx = 0.035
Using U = 0.073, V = 0.038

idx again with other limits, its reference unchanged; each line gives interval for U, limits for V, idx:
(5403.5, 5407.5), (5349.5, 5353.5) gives 0.067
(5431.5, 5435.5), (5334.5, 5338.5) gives 0.003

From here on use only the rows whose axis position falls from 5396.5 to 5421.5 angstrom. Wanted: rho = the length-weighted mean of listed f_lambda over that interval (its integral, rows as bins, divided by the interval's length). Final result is 10.5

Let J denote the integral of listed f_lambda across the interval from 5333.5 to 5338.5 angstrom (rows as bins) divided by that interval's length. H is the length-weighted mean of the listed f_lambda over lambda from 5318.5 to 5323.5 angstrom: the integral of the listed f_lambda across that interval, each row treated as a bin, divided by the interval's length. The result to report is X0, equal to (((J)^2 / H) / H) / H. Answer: 0.092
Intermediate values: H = 10.9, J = 10.9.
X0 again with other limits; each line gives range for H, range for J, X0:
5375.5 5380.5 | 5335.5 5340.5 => 0.094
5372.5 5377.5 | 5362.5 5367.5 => 0.079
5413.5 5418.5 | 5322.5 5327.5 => 0.066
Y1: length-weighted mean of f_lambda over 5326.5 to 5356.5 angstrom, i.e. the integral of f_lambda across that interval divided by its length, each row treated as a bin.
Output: 10.8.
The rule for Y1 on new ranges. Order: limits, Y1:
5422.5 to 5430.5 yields 10.5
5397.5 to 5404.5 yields 10.4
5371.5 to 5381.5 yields 10.8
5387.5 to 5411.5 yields 10.1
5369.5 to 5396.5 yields 10.6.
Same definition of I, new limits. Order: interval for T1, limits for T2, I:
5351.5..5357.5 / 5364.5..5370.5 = -2.04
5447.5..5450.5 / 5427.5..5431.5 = -1.43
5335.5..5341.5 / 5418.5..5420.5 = -1.13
